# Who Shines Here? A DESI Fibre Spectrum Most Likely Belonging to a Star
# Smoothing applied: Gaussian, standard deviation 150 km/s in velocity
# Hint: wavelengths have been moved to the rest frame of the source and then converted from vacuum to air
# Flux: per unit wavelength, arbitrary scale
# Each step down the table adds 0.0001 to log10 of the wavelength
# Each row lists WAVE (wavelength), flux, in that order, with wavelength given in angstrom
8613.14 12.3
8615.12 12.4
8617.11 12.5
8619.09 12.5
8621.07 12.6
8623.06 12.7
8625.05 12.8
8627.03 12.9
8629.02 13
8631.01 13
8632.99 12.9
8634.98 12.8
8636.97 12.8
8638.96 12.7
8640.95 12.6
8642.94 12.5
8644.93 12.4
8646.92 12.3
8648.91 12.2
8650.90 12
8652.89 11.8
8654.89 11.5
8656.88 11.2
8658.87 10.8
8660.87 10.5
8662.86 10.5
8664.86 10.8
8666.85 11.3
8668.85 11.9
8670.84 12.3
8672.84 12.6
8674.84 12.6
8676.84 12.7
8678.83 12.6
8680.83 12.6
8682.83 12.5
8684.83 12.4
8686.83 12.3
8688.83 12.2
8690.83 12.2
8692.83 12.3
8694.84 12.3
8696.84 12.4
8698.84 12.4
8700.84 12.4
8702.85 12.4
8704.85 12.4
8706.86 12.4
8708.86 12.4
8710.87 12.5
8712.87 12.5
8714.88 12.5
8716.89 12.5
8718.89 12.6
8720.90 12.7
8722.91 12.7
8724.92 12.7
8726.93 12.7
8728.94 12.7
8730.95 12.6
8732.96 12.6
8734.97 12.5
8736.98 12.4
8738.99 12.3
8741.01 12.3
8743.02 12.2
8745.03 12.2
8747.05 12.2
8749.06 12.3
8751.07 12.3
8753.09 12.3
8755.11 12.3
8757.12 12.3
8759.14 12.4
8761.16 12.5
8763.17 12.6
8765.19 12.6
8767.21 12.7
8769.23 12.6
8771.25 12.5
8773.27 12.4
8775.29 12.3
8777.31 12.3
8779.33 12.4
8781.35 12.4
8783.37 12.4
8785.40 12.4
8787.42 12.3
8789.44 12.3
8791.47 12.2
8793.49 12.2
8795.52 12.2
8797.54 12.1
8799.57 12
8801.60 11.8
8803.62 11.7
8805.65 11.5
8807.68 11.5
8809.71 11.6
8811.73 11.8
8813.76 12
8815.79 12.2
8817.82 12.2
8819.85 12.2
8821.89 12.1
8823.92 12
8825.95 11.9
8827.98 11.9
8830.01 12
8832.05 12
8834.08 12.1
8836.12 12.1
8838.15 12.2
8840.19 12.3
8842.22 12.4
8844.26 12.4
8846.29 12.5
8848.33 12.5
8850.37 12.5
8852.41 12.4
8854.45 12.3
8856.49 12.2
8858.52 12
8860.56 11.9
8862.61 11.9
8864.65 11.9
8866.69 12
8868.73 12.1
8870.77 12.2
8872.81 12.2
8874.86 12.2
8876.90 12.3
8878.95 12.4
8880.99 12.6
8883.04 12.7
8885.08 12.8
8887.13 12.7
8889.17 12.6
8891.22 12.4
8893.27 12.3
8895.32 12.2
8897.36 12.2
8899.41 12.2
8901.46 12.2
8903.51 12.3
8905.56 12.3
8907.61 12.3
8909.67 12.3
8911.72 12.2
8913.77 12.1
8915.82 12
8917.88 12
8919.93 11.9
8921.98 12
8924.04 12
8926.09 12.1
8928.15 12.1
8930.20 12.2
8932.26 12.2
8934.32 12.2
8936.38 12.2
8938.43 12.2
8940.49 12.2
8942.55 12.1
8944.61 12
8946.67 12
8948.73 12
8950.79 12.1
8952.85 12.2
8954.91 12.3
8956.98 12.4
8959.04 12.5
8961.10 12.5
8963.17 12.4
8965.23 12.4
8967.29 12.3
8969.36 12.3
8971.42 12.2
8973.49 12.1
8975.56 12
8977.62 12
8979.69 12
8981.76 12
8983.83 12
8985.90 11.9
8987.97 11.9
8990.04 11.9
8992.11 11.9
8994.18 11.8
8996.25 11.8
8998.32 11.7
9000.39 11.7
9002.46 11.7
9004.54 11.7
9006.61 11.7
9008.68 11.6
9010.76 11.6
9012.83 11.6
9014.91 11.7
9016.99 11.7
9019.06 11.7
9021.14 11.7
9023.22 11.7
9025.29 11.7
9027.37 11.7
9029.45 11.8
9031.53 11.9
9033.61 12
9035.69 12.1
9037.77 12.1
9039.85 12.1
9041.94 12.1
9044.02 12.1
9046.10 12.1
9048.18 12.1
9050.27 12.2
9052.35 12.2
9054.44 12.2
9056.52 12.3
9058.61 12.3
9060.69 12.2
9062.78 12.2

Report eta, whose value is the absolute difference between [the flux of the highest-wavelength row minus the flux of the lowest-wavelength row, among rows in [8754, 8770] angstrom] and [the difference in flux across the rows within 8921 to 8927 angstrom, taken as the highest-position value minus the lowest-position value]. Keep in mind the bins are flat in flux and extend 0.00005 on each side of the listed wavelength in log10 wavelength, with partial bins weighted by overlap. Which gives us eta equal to 0.20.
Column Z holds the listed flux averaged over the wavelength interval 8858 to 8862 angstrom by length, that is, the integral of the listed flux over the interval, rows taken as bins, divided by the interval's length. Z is 11.9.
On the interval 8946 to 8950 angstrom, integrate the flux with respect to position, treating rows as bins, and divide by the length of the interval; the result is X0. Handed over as 12.0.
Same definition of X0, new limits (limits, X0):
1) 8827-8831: 12.0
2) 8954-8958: 12.3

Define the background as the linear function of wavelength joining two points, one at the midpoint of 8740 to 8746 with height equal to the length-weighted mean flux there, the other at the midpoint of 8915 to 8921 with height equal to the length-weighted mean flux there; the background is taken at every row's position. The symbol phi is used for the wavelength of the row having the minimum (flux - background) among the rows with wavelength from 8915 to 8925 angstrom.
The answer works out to 8919.93 angstrom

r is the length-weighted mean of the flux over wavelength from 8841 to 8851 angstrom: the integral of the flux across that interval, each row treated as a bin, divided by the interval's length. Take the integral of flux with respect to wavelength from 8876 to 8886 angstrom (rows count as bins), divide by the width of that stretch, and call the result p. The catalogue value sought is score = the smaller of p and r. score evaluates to 12.5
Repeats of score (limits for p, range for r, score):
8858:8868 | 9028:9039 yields 11.9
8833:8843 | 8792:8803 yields 12.1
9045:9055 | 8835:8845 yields 12.2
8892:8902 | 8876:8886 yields 12.2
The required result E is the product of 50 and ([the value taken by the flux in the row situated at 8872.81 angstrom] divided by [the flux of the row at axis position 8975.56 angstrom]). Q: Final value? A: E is 50.8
